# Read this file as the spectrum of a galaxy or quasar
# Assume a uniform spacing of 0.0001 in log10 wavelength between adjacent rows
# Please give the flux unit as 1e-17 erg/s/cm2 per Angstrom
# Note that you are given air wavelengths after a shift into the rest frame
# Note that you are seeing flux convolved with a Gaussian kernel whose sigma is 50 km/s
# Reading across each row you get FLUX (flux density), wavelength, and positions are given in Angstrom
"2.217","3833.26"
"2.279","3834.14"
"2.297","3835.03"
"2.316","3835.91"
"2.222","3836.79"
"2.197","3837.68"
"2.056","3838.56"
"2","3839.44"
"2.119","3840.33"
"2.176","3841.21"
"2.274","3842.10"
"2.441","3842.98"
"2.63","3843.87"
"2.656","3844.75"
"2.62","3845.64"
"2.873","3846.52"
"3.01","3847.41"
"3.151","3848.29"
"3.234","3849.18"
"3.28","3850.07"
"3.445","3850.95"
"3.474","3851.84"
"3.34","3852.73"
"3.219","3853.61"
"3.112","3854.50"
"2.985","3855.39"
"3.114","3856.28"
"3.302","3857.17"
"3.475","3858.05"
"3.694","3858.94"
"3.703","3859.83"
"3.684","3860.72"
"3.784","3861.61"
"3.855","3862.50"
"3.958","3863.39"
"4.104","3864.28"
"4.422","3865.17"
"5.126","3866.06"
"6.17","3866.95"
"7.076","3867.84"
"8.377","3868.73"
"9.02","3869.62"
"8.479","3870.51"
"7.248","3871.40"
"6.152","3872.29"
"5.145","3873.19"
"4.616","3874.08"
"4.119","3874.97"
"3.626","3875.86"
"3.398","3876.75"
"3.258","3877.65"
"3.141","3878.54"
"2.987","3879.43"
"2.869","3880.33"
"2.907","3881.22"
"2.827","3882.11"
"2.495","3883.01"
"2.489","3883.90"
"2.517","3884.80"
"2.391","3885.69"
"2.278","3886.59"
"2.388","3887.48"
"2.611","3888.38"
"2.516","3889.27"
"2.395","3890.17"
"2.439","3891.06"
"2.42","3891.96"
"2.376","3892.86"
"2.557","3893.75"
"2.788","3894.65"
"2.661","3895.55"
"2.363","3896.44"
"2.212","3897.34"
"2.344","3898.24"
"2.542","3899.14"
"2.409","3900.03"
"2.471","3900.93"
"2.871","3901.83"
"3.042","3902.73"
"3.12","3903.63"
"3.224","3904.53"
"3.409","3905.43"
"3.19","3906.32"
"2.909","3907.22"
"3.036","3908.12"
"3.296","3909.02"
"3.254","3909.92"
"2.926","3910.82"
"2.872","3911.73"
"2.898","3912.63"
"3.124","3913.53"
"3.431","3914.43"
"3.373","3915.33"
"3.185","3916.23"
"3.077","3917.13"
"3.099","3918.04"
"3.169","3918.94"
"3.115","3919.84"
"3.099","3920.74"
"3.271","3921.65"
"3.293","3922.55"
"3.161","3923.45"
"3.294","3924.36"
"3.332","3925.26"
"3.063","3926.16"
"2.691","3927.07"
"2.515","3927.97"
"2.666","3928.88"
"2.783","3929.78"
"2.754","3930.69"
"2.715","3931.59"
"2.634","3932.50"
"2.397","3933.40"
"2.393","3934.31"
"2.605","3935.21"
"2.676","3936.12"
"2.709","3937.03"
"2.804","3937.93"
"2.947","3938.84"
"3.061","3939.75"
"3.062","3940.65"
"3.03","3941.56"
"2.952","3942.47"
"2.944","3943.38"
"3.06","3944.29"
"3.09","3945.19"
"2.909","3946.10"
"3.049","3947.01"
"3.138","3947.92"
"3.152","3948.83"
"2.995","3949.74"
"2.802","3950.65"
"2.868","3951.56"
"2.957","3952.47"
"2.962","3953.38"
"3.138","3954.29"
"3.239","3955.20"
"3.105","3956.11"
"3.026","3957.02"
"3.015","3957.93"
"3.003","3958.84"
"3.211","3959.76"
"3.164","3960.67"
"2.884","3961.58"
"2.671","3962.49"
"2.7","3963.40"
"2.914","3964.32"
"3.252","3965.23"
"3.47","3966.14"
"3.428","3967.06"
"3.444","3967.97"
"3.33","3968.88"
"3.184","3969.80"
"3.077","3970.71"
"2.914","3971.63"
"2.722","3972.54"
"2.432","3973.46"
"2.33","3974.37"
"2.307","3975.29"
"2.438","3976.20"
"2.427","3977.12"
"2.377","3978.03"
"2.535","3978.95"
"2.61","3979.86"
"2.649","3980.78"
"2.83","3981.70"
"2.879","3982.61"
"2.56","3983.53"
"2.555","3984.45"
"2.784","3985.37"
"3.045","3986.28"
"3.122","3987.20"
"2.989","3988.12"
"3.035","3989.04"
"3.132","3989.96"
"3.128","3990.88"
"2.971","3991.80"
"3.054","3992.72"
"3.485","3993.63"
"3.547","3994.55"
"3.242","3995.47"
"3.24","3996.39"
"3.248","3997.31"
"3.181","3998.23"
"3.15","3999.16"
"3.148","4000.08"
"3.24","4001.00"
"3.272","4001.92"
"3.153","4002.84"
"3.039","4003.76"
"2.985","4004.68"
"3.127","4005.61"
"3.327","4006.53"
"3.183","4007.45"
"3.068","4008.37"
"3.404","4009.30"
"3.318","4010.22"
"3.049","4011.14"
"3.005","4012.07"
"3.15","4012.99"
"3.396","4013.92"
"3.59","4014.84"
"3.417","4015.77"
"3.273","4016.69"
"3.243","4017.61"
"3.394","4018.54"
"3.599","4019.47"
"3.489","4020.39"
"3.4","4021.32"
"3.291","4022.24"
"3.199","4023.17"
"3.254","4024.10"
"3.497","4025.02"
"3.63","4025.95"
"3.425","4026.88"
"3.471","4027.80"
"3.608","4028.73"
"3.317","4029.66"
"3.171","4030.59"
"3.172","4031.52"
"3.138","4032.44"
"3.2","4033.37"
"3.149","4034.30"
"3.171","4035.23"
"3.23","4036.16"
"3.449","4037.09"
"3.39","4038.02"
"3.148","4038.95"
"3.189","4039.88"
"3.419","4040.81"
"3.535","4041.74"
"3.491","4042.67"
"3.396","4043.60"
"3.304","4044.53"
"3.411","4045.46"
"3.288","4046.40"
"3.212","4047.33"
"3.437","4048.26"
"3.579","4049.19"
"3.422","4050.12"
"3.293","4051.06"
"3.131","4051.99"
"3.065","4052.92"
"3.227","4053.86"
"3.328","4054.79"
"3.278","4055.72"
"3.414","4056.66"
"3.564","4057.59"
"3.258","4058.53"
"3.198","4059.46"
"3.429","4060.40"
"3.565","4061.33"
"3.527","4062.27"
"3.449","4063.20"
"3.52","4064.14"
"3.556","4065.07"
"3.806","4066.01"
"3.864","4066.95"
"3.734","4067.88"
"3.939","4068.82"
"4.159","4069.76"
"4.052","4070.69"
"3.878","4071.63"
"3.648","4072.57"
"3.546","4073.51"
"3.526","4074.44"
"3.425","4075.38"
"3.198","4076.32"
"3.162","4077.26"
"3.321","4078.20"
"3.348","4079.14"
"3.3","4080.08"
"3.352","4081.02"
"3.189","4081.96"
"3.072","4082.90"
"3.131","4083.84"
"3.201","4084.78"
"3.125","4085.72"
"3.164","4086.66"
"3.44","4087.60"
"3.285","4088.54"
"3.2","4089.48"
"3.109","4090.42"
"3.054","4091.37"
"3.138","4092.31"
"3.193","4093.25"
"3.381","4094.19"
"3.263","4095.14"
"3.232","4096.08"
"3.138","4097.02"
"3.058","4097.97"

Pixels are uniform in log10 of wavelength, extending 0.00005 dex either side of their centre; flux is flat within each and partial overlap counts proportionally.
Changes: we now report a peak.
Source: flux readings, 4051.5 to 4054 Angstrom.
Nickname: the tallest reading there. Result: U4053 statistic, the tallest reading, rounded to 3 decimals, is 3.227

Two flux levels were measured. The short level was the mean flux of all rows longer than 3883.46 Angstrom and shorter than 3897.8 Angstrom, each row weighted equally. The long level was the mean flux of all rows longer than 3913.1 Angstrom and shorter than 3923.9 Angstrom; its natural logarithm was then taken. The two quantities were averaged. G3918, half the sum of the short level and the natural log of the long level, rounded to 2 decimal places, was 1.81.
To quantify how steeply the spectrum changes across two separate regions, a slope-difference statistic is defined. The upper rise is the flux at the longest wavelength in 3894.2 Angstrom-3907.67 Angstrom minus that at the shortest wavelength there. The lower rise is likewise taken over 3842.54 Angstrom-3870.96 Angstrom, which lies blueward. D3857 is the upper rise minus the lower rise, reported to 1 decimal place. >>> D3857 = -5.9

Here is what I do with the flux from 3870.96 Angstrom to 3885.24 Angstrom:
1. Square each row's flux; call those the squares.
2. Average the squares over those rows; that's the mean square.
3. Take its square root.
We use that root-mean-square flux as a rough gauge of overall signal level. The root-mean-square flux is 3.97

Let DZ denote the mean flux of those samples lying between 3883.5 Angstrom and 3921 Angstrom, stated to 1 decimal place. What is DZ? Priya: 2.8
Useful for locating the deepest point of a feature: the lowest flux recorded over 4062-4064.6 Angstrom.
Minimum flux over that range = 3.449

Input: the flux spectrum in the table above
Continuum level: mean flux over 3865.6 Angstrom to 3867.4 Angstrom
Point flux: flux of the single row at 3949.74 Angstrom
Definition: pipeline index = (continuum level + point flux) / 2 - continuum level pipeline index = -1.3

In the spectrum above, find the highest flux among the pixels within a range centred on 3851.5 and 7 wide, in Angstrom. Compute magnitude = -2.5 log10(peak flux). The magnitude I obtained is -1.35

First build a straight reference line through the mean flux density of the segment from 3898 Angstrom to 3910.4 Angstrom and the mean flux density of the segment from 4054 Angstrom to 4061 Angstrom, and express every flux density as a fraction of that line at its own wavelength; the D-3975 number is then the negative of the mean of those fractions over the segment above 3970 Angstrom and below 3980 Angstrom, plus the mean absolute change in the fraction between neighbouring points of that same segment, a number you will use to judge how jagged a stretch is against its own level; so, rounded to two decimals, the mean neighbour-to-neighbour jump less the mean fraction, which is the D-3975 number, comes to -0.78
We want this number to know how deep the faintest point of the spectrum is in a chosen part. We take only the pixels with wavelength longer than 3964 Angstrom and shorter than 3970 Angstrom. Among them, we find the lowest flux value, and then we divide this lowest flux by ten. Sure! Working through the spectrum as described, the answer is 0.291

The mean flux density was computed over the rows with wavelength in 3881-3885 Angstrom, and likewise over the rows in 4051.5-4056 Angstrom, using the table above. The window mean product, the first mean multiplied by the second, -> 8.5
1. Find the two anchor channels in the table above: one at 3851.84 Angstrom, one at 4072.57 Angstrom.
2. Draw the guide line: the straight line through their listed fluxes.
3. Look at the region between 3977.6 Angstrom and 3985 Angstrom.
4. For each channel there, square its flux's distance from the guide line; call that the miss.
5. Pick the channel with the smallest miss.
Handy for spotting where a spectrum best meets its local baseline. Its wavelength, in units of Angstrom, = 3982.61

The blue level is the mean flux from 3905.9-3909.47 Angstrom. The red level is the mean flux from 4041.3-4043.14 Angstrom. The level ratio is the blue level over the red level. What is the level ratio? 0.88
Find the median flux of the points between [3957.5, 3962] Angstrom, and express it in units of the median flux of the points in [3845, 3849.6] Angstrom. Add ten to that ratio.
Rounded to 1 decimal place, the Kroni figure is 11.0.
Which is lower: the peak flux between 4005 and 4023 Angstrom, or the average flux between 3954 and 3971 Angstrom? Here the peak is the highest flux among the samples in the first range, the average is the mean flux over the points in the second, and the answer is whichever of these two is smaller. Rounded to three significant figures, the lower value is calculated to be 3.12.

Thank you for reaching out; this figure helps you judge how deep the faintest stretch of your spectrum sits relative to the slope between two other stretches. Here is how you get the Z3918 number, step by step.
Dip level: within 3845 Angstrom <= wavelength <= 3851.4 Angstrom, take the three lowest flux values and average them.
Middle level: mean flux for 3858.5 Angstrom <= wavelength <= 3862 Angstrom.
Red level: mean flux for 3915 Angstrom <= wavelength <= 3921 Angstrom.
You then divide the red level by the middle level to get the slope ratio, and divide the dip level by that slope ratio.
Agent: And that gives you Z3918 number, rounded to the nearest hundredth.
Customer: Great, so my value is 3.33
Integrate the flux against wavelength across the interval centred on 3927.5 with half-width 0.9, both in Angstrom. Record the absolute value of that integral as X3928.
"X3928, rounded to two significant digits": 4.7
